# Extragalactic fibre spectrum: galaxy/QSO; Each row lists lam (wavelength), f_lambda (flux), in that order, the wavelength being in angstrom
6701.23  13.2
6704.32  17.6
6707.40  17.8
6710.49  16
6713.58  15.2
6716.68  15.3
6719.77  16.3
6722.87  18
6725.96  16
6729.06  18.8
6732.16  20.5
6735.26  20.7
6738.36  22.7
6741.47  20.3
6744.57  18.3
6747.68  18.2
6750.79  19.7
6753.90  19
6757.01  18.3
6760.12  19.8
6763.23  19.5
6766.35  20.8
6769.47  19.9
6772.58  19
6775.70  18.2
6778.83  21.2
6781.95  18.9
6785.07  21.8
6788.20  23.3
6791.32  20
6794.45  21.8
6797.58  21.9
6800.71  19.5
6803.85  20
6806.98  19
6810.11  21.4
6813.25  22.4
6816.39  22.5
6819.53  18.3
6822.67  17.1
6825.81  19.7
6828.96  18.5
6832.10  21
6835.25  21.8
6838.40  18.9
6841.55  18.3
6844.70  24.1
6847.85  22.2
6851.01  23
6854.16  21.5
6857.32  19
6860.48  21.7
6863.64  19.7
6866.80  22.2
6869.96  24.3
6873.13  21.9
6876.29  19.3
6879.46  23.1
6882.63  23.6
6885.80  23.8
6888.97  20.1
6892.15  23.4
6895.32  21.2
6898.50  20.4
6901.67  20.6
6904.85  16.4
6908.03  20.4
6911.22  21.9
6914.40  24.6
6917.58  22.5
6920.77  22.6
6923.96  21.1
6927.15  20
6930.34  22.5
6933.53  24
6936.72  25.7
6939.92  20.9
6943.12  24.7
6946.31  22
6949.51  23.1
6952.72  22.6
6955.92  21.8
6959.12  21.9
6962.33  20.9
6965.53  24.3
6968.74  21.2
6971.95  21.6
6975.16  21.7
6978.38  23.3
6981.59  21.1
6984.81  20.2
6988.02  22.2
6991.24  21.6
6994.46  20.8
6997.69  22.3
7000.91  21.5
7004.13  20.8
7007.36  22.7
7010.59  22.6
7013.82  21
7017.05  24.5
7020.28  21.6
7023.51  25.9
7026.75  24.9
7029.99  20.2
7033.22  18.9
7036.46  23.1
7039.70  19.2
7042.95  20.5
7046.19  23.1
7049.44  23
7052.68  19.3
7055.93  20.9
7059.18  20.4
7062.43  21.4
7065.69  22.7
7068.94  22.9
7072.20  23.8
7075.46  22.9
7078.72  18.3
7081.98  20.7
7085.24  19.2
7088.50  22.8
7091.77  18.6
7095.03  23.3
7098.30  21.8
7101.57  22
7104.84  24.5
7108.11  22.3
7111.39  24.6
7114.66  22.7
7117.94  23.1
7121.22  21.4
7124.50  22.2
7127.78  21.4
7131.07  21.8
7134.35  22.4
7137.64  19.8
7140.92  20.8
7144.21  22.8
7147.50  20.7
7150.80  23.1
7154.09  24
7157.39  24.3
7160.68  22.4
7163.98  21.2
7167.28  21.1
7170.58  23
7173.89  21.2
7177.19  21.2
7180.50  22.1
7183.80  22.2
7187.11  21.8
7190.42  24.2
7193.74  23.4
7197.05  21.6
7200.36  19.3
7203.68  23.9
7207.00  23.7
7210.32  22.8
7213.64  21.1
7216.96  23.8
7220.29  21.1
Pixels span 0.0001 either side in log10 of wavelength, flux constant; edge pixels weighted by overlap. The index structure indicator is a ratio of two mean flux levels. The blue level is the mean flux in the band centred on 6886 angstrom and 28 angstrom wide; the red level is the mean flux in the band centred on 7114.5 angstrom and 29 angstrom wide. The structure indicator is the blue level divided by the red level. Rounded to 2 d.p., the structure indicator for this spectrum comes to 0.96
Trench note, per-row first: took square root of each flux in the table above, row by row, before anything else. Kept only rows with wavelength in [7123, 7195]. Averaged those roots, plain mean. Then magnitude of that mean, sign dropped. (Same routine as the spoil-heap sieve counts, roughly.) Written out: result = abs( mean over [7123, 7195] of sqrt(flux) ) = 4.70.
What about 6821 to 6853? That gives 4.52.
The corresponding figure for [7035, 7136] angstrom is 4.67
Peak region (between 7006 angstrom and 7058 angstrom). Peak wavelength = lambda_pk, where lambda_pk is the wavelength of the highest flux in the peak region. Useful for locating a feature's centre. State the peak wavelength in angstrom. 7023.51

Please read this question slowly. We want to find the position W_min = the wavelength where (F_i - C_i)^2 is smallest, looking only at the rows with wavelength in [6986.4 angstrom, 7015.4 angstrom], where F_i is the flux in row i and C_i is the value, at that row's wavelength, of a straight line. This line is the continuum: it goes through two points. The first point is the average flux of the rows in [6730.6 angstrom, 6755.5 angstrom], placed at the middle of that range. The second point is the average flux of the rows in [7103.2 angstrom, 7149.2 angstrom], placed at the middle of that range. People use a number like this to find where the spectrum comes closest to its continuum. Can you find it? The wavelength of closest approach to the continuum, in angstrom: 7000.91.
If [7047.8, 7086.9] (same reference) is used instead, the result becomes 7062.43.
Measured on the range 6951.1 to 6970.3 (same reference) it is 6968.74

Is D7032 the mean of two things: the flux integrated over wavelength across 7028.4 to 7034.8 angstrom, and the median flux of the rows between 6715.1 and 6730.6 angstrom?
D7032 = 71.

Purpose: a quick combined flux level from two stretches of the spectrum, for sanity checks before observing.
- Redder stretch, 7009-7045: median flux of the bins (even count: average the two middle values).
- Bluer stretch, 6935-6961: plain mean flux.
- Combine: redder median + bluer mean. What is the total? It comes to 44.4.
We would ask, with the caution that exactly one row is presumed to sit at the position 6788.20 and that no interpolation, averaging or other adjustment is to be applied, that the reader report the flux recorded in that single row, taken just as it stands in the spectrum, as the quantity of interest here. 23.3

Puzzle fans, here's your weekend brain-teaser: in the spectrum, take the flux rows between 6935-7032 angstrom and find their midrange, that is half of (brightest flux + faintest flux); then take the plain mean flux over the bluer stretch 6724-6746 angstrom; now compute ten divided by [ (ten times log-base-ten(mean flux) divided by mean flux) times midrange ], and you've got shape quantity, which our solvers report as 0.658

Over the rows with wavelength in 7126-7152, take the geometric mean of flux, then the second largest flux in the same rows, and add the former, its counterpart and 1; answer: 45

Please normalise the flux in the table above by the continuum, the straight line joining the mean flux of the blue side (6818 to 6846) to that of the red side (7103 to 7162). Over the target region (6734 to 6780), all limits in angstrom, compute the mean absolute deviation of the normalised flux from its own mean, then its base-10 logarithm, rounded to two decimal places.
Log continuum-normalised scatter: -1.27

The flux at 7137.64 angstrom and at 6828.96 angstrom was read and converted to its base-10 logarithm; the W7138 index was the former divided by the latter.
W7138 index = 1.02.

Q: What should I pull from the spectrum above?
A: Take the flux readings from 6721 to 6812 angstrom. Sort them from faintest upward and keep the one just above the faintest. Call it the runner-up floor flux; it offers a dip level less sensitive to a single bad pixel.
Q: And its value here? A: 18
